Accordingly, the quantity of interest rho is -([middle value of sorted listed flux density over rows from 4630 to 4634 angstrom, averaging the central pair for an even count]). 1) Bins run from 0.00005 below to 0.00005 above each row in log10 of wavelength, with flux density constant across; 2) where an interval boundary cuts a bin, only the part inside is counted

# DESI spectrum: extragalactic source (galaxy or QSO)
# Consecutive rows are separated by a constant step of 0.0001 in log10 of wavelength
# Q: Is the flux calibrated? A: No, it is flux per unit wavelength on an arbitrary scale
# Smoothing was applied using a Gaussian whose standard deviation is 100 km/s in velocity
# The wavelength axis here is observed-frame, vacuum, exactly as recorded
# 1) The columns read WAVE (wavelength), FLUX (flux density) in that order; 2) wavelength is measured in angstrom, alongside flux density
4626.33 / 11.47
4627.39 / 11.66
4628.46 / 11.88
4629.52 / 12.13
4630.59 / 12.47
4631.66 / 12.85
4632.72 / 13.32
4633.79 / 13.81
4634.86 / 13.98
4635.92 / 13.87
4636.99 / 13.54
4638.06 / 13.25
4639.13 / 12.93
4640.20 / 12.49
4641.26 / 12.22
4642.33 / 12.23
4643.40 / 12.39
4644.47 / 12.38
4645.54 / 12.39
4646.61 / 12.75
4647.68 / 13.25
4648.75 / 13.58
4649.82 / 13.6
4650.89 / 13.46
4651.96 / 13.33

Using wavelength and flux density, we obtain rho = -13.1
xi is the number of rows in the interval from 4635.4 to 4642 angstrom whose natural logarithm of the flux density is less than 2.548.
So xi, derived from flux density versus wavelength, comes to 2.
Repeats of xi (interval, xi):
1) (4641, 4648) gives 6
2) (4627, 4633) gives 4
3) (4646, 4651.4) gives 1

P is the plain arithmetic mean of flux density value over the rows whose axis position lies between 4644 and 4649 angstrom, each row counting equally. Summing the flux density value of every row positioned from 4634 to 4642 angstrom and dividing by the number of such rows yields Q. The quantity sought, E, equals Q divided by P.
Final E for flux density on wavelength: 1.02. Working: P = 12.9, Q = 13.2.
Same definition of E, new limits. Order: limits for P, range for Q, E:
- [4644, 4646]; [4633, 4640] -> 1.10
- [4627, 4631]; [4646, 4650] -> 1.10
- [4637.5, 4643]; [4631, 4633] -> 1.04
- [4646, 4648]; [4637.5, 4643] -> 0.97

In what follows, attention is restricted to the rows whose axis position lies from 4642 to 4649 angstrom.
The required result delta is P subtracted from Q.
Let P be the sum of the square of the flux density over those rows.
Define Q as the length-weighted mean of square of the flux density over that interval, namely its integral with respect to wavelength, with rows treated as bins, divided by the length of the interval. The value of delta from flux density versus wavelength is -971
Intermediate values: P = 1132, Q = 161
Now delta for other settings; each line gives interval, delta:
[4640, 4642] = -153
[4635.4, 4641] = -701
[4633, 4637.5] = -572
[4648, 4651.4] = -367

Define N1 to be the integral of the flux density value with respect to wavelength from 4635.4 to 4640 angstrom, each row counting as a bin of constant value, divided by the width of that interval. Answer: 13.3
